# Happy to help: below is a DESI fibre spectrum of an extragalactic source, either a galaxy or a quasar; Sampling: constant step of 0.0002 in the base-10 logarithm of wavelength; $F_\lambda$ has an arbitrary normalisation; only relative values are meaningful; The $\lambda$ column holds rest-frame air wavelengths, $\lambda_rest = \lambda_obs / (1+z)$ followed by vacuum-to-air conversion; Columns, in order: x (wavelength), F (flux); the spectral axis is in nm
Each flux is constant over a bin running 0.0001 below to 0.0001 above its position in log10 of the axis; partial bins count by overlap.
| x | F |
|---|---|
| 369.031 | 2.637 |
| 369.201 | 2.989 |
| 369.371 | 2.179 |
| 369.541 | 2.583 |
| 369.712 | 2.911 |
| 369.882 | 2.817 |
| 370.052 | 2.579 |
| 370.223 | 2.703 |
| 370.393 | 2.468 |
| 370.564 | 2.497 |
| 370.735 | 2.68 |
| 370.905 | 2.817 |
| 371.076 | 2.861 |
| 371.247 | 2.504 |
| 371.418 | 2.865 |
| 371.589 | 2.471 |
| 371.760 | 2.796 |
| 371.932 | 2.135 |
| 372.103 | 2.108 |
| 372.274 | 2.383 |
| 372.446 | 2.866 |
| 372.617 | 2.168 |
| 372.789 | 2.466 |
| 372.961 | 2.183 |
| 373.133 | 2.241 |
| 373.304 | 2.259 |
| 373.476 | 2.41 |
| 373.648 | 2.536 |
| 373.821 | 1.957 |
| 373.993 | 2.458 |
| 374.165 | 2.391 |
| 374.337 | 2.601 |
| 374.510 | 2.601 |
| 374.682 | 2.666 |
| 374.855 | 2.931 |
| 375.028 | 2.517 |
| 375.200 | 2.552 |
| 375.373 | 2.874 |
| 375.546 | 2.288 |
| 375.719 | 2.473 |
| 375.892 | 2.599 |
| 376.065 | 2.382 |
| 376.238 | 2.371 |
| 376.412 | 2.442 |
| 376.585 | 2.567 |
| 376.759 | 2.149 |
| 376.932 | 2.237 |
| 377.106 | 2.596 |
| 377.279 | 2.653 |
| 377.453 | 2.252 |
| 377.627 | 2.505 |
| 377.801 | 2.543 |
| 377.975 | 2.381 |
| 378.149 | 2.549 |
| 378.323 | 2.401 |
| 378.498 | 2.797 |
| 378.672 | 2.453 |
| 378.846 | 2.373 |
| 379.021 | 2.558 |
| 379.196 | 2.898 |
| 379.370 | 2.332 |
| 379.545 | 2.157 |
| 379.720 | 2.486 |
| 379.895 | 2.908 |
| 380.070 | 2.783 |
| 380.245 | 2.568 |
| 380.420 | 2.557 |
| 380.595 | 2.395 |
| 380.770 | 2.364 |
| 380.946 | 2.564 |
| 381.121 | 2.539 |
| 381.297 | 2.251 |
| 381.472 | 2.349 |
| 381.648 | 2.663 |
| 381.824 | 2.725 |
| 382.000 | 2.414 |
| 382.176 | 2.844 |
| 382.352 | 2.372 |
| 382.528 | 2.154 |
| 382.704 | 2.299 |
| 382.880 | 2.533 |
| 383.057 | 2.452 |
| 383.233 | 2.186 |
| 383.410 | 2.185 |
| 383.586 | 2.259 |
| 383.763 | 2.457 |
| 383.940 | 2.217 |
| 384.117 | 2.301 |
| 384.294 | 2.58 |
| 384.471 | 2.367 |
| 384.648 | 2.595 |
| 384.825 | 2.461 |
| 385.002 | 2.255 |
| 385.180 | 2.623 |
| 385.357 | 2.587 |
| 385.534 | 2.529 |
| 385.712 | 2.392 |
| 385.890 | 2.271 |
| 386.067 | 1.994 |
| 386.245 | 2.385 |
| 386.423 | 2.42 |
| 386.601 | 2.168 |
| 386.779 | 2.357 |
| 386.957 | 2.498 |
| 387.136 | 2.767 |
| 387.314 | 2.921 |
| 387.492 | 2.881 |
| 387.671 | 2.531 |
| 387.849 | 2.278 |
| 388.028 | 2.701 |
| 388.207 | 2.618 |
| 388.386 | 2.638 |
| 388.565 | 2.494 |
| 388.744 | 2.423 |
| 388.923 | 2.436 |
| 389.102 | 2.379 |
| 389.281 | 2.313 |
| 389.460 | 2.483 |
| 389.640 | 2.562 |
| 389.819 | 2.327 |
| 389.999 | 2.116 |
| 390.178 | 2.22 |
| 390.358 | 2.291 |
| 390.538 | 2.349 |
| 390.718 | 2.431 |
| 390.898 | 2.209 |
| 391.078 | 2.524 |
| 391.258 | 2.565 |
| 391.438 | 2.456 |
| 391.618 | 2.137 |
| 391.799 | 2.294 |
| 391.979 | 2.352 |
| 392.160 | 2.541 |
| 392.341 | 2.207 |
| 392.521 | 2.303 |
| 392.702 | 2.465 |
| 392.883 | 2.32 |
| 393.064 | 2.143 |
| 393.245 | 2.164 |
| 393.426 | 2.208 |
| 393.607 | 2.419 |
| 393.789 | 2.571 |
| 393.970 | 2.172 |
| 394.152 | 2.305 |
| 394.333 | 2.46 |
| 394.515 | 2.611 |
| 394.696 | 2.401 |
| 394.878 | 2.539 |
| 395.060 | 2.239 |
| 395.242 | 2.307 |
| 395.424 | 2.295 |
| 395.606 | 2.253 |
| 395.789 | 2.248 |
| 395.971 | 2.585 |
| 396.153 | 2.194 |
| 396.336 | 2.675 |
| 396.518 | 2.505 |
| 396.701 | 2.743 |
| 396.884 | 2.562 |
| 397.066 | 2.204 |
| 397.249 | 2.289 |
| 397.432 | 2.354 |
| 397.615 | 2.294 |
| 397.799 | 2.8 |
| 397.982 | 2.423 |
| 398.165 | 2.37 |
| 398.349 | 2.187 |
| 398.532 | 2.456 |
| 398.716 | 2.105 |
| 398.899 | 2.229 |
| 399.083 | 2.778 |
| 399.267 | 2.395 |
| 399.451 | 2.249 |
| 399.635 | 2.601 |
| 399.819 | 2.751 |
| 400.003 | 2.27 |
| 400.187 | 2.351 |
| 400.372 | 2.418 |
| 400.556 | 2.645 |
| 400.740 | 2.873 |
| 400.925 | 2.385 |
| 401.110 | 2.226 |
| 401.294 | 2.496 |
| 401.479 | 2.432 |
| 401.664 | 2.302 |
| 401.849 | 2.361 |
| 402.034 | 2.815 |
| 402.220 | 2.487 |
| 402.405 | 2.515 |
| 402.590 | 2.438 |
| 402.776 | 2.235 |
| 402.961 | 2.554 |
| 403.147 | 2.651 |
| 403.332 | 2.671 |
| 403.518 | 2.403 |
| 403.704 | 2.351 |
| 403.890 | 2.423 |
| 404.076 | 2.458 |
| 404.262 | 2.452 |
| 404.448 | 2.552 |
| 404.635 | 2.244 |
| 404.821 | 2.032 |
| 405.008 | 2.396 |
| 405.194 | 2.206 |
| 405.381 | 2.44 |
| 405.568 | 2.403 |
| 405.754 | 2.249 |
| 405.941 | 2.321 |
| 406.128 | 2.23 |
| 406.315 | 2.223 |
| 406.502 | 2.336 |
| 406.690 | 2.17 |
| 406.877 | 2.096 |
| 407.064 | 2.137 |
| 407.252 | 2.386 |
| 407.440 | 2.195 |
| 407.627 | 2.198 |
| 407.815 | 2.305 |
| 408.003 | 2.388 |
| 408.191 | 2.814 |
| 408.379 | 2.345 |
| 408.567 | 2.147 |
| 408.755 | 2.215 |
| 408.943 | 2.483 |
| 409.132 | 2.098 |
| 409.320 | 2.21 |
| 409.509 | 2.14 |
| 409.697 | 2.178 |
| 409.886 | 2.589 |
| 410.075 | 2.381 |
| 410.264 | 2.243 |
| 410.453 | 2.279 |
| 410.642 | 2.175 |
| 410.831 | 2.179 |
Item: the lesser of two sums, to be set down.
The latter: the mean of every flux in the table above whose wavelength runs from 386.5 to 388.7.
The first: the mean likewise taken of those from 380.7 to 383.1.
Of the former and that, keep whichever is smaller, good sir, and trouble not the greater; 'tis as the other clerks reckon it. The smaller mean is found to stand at 2.47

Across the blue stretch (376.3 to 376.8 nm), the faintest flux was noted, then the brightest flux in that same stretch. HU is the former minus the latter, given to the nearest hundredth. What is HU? -0.42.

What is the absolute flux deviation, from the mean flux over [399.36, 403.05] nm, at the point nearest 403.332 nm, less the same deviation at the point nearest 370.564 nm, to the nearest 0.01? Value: 0.17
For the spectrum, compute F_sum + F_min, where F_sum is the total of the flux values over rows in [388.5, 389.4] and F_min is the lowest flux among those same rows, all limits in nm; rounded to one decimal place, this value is 14.4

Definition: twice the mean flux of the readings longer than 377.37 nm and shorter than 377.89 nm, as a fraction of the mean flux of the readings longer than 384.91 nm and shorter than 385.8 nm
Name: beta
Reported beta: 1.96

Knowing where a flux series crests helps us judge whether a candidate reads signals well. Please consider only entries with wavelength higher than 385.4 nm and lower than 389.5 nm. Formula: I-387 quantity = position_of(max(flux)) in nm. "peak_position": 387.314 nm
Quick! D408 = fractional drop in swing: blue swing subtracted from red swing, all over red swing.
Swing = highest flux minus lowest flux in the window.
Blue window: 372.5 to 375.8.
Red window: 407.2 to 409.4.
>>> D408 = -0.4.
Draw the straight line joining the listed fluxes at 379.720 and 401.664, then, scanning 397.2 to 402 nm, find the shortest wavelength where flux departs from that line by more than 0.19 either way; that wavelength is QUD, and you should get 397.799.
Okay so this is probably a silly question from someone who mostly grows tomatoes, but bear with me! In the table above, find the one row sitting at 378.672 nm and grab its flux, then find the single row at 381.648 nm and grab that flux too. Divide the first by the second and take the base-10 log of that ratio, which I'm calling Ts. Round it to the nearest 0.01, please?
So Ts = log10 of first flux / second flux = -0.04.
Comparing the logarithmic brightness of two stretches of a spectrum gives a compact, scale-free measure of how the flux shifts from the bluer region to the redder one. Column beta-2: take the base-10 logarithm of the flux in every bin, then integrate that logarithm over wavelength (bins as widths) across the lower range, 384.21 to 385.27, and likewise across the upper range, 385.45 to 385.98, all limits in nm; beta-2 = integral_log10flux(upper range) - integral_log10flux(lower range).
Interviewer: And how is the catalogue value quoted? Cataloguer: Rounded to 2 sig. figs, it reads -0.22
